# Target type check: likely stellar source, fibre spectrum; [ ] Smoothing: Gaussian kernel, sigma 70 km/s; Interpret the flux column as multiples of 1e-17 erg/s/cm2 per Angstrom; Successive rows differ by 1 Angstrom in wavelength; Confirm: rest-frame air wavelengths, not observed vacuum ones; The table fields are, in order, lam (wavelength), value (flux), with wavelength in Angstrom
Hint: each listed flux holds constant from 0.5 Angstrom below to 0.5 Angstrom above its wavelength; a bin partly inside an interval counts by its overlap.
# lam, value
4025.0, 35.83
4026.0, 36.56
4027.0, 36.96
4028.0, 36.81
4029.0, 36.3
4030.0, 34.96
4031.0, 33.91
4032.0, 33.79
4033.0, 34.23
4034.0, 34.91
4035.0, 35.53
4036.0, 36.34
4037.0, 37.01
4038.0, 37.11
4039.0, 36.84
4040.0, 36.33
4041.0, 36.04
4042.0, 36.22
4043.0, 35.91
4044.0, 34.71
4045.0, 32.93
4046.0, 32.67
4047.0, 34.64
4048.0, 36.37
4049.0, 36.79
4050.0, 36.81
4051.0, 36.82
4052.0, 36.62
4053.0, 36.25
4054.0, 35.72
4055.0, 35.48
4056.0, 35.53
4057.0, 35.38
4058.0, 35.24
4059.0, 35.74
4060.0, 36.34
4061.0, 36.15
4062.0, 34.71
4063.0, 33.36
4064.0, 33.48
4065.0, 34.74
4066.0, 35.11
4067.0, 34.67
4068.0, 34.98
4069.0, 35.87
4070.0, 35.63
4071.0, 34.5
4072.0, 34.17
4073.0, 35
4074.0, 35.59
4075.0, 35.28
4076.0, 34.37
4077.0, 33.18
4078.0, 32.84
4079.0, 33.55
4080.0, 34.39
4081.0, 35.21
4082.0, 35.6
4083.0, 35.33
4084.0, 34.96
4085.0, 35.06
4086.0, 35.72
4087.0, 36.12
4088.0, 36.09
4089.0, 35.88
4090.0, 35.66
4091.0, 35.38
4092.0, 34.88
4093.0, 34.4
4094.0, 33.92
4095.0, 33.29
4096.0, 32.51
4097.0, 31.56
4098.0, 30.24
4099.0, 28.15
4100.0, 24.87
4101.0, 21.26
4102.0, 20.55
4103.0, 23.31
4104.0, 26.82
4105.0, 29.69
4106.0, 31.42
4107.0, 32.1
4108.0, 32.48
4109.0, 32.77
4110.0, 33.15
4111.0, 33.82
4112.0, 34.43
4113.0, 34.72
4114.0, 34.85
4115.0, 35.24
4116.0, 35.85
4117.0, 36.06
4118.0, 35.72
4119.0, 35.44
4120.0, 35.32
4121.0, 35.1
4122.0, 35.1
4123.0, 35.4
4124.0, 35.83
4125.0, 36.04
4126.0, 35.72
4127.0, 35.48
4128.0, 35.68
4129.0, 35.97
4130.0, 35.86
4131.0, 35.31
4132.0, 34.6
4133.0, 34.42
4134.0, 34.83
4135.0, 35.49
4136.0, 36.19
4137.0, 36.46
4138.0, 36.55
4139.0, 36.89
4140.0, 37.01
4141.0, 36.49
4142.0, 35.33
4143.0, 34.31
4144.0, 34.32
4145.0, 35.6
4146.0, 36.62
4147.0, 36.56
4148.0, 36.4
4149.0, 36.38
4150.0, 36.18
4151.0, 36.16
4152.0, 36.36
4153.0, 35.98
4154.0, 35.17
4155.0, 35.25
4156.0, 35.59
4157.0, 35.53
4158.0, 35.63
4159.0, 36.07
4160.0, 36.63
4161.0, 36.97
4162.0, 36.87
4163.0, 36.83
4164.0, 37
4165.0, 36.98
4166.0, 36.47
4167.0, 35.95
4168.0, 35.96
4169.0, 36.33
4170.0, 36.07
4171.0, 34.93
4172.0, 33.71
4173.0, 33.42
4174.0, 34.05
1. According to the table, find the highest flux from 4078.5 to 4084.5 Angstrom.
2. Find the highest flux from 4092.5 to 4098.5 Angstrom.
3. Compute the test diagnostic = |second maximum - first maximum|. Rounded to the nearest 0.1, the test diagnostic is 1.2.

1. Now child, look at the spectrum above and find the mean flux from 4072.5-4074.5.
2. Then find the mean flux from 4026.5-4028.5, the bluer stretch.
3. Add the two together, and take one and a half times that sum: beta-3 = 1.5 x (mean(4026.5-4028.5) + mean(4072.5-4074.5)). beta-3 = 108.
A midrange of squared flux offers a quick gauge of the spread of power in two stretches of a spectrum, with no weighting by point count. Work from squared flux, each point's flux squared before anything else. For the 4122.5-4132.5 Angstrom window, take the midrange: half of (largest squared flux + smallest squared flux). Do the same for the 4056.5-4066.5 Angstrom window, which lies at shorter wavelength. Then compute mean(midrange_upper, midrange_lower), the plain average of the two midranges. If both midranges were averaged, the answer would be 1232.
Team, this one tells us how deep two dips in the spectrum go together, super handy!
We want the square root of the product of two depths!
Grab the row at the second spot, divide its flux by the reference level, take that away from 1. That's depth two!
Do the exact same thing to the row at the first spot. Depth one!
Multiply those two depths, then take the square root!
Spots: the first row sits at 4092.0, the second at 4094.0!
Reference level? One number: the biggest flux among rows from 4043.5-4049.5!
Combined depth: 0.064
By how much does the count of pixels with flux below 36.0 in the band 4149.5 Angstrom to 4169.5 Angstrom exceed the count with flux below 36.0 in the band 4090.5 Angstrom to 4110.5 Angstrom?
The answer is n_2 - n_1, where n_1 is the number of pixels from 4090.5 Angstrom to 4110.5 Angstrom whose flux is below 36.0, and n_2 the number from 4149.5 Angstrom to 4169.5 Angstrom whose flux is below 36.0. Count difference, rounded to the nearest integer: -12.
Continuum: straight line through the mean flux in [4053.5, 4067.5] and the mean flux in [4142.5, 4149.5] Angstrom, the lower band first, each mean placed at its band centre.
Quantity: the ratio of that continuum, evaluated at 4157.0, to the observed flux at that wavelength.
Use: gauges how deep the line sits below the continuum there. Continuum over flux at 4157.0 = 1.01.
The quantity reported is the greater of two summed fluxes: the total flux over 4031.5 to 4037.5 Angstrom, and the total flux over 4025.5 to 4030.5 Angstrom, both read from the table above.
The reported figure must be 212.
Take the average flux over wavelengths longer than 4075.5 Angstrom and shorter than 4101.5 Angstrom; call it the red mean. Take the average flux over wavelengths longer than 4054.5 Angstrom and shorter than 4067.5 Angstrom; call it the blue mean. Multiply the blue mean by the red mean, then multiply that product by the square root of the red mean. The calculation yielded 6723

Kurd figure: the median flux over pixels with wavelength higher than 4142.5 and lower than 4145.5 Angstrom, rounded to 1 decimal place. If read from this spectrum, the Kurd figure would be 34.3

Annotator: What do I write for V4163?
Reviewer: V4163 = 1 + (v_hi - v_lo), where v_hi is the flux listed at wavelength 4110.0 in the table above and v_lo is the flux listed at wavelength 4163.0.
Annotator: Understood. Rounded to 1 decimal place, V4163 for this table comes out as -2.7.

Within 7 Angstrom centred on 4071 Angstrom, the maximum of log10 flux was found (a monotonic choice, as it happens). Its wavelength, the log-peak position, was 4069.0 Angstrom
